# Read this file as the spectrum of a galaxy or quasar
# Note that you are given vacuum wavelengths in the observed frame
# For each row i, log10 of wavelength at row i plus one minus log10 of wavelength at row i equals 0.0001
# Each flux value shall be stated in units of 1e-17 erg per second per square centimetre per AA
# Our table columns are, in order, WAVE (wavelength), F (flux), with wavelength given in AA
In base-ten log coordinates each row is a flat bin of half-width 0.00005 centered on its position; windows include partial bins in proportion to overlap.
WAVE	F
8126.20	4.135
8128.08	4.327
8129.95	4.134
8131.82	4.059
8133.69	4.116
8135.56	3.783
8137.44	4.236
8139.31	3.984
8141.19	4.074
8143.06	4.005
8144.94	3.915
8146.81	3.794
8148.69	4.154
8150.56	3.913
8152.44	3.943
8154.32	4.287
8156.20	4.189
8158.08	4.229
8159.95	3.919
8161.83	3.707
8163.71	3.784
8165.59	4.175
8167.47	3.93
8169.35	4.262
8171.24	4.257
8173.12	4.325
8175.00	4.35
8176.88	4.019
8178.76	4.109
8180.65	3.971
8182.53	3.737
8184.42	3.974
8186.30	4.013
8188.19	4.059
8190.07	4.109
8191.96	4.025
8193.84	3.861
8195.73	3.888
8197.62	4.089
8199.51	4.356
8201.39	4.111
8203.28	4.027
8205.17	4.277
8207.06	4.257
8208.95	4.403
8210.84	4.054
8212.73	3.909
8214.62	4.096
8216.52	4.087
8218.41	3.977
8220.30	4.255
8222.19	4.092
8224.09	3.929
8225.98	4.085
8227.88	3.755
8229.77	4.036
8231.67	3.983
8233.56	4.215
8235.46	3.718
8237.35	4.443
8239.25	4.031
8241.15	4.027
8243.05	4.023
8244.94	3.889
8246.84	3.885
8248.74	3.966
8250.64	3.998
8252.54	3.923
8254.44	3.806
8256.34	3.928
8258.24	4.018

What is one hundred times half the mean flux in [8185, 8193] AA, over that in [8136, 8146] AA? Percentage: 50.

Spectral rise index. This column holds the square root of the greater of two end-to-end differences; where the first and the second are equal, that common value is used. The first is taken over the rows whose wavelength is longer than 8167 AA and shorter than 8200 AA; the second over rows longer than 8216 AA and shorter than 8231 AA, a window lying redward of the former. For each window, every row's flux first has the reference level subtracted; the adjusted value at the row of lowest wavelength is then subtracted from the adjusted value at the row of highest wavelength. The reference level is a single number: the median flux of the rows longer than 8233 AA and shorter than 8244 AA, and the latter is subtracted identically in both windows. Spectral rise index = 0.65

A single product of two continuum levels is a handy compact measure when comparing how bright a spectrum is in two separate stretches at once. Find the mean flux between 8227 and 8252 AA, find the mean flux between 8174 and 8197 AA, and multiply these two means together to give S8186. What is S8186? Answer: 16.0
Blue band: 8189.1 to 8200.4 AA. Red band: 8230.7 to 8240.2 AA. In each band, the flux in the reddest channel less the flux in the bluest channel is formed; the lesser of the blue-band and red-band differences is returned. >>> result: 0.0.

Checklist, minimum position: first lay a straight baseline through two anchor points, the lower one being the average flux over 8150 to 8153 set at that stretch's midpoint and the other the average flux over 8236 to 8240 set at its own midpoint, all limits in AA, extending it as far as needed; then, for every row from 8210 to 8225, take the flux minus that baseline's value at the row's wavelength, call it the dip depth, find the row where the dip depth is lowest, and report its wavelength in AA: 8224.09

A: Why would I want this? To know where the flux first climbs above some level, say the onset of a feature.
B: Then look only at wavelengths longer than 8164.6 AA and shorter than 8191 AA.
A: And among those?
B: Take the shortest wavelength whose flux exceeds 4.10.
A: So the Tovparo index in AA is 8165.59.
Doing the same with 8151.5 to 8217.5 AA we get 8154.32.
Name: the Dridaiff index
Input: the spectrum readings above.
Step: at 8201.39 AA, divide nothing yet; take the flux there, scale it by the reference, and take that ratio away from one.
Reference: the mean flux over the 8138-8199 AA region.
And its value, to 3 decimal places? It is -0.019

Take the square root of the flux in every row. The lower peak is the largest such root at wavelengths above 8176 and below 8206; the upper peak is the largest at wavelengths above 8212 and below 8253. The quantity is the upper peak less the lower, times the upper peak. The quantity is 0.04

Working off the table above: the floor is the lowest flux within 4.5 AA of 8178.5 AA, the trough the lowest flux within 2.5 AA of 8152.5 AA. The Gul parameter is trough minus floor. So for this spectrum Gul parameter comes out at 0.2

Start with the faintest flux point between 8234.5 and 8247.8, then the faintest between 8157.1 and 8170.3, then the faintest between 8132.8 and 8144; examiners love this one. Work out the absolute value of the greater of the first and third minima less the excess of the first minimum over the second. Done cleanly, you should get 3.77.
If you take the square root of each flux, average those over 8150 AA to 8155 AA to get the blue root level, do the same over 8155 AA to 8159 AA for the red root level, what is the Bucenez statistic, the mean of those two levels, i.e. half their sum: 2.03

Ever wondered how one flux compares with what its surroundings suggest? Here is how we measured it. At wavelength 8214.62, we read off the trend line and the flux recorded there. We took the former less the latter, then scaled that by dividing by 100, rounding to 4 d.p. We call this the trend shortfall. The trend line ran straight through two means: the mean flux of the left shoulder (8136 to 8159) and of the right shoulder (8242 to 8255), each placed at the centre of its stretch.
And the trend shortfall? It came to -0.0012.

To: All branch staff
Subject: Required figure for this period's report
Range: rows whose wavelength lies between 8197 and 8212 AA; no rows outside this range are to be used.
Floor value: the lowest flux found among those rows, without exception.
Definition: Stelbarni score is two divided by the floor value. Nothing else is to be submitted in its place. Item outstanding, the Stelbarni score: 0.497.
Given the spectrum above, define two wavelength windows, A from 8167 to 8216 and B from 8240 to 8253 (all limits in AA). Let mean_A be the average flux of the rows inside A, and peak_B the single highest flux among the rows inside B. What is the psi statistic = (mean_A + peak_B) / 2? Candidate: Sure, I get 4.06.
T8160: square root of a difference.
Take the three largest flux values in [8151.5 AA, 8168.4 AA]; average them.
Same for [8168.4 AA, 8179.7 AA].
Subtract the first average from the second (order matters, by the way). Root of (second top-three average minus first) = 0.278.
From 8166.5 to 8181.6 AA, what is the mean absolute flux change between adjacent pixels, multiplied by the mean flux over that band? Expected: 0.59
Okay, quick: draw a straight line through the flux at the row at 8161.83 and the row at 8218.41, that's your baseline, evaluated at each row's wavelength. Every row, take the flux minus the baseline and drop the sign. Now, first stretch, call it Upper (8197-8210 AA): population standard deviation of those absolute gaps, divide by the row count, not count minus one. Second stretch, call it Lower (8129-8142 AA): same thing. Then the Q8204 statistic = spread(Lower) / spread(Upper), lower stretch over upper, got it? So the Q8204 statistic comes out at 1.09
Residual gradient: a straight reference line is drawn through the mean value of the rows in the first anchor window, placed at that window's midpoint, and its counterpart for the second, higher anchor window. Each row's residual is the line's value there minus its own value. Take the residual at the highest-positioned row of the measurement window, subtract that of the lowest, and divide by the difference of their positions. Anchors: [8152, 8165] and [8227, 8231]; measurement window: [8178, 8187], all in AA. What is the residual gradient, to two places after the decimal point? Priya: 0.01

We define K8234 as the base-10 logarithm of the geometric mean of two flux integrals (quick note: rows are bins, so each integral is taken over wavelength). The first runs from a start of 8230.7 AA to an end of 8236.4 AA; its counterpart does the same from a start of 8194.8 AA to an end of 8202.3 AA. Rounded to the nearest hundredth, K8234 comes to 1.42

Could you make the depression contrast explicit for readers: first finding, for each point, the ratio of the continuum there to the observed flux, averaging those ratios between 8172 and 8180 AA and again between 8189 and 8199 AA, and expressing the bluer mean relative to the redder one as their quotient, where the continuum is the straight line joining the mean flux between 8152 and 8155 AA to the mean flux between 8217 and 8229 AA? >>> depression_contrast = 0.96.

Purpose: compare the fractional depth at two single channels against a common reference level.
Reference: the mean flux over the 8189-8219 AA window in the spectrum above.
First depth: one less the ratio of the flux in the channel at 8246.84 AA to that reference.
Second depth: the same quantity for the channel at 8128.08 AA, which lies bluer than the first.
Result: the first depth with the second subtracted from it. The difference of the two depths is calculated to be 0.11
